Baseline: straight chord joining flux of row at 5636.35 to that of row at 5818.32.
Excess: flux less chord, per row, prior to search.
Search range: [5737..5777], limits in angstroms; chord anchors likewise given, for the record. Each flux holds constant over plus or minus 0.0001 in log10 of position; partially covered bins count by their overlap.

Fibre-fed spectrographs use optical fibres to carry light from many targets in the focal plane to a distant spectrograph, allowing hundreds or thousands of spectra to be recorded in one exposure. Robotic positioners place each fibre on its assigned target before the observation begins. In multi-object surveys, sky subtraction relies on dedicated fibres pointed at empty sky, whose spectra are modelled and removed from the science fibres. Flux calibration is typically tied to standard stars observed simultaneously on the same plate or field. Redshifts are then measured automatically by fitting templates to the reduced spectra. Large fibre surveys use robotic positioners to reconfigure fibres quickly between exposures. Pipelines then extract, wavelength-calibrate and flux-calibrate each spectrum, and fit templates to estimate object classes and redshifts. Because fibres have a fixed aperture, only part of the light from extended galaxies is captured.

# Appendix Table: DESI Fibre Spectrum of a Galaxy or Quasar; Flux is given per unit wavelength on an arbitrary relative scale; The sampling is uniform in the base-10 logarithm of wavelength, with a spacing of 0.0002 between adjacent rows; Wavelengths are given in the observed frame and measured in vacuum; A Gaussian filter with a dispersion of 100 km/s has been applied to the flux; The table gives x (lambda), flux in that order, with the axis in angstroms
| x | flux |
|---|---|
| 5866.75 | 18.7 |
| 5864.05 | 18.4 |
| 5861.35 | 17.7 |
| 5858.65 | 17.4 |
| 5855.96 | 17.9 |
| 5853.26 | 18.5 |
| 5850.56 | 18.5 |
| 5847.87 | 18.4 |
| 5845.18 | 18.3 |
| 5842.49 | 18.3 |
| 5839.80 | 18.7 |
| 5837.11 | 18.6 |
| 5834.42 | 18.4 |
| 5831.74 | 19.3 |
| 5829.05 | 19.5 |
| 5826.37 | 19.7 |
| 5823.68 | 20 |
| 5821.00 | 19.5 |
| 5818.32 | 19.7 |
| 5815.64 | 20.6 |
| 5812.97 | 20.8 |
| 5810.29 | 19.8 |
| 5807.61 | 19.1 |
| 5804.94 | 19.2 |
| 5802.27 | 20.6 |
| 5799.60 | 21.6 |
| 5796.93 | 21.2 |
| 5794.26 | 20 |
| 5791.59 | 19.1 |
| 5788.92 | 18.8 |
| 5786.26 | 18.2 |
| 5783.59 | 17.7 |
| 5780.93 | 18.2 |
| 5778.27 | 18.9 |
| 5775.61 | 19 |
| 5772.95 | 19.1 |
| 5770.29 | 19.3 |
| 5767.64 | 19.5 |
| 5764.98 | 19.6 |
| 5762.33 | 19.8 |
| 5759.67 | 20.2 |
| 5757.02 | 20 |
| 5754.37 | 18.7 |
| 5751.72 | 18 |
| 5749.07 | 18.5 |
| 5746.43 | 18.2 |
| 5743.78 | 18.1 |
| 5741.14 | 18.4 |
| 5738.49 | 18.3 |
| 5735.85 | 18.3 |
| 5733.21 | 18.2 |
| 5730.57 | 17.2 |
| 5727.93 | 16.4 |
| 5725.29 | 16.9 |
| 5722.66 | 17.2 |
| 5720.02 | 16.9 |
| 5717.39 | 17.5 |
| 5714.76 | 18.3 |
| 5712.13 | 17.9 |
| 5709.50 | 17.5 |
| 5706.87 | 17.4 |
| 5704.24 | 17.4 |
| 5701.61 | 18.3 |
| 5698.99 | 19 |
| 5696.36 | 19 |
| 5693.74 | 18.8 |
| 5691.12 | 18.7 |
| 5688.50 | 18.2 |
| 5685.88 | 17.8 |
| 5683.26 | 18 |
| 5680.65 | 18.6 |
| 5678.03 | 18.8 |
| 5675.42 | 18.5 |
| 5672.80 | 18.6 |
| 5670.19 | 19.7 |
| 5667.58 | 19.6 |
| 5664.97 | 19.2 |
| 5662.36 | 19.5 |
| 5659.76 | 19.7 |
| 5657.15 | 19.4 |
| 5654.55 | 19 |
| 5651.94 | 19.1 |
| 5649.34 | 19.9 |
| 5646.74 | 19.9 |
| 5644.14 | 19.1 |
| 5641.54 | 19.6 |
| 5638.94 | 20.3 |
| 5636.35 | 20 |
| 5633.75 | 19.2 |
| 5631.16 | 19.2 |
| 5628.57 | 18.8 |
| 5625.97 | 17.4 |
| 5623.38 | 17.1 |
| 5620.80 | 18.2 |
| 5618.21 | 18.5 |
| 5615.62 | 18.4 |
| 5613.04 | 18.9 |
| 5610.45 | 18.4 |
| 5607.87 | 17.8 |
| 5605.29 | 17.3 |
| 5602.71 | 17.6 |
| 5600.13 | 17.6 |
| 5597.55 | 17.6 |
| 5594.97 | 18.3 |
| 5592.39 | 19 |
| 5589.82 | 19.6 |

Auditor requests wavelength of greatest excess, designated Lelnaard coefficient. 5759.67 angstroms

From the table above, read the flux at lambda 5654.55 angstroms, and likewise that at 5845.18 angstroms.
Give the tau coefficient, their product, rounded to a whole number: 348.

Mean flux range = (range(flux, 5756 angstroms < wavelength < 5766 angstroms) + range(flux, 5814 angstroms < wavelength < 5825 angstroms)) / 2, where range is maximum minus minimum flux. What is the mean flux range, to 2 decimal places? 0.85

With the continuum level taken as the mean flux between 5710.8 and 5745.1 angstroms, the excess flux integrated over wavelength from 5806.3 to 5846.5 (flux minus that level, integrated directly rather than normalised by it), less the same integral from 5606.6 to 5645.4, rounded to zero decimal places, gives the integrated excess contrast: 27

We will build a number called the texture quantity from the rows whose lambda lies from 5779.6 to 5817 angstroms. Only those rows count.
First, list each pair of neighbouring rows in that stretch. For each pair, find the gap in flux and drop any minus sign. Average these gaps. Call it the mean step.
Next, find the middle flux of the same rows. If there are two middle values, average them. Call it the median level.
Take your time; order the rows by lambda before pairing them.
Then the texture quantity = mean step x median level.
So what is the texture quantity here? 13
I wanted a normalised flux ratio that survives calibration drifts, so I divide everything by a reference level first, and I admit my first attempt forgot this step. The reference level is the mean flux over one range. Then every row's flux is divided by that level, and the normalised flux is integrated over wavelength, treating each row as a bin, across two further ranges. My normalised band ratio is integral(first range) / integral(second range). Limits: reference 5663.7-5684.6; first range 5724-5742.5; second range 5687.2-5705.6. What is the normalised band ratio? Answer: 0.96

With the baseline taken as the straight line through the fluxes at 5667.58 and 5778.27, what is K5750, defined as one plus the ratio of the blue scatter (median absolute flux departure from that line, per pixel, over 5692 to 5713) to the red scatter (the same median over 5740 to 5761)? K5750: 2.3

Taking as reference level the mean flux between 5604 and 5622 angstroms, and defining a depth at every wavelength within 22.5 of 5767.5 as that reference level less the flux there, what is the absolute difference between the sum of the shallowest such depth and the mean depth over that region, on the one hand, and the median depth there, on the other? 2.0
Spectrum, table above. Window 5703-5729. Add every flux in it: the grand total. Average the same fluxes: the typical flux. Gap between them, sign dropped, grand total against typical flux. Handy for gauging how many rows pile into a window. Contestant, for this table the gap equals 156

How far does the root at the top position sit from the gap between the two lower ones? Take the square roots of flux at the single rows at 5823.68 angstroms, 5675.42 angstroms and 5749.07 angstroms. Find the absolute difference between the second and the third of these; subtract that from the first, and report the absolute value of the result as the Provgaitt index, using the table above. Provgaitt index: 4.47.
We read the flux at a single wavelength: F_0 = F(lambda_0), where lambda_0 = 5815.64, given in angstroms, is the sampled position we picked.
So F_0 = 20.6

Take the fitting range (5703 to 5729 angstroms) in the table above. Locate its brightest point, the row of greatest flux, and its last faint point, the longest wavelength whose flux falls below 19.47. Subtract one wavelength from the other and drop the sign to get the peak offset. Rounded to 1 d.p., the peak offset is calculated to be 13.2 angstroms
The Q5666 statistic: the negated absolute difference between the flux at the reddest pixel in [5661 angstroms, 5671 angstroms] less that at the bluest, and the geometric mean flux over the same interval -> -19.3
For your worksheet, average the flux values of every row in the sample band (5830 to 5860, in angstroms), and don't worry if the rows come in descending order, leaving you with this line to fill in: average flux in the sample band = 18.4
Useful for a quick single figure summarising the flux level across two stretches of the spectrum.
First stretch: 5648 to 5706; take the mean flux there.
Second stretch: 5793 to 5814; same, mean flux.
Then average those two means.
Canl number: 19.6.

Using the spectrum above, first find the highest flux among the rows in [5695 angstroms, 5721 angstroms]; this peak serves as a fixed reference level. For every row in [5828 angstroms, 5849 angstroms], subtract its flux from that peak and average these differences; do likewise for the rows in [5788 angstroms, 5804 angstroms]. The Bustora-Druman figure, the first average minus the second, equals 1.5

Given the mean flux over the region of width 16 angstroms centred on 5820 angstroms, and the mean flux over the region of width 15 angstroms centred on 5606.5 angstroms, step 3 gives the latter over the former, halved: 0.45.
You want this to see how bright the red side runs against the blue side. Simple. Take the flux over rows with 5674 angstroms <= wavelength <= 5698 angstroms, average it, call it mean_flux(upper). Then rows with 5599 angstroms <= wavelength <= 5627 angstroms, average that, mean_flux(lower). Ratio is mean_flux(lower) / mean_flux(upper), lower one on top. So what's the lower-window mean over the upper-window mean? 0.970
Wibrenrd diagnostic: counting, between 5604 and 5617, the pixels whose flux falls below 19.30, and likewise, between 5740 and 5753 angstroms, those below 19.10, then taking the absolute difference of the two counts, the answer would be 0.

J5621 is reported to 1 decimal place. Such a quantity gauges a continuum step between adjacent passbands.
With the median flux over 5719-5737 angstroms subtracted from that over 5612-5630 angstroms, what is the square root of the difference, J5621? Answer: 1.1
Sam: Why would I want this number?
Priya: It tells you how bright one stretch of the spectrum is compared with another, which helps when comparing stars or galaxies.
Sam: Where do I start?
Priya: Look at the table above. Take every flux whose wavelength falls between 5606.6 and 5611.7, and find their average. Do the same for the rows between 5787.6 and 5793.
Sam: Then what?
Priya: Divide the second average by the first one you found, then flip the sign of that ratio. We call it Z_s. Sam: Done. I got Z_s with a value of -1.05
